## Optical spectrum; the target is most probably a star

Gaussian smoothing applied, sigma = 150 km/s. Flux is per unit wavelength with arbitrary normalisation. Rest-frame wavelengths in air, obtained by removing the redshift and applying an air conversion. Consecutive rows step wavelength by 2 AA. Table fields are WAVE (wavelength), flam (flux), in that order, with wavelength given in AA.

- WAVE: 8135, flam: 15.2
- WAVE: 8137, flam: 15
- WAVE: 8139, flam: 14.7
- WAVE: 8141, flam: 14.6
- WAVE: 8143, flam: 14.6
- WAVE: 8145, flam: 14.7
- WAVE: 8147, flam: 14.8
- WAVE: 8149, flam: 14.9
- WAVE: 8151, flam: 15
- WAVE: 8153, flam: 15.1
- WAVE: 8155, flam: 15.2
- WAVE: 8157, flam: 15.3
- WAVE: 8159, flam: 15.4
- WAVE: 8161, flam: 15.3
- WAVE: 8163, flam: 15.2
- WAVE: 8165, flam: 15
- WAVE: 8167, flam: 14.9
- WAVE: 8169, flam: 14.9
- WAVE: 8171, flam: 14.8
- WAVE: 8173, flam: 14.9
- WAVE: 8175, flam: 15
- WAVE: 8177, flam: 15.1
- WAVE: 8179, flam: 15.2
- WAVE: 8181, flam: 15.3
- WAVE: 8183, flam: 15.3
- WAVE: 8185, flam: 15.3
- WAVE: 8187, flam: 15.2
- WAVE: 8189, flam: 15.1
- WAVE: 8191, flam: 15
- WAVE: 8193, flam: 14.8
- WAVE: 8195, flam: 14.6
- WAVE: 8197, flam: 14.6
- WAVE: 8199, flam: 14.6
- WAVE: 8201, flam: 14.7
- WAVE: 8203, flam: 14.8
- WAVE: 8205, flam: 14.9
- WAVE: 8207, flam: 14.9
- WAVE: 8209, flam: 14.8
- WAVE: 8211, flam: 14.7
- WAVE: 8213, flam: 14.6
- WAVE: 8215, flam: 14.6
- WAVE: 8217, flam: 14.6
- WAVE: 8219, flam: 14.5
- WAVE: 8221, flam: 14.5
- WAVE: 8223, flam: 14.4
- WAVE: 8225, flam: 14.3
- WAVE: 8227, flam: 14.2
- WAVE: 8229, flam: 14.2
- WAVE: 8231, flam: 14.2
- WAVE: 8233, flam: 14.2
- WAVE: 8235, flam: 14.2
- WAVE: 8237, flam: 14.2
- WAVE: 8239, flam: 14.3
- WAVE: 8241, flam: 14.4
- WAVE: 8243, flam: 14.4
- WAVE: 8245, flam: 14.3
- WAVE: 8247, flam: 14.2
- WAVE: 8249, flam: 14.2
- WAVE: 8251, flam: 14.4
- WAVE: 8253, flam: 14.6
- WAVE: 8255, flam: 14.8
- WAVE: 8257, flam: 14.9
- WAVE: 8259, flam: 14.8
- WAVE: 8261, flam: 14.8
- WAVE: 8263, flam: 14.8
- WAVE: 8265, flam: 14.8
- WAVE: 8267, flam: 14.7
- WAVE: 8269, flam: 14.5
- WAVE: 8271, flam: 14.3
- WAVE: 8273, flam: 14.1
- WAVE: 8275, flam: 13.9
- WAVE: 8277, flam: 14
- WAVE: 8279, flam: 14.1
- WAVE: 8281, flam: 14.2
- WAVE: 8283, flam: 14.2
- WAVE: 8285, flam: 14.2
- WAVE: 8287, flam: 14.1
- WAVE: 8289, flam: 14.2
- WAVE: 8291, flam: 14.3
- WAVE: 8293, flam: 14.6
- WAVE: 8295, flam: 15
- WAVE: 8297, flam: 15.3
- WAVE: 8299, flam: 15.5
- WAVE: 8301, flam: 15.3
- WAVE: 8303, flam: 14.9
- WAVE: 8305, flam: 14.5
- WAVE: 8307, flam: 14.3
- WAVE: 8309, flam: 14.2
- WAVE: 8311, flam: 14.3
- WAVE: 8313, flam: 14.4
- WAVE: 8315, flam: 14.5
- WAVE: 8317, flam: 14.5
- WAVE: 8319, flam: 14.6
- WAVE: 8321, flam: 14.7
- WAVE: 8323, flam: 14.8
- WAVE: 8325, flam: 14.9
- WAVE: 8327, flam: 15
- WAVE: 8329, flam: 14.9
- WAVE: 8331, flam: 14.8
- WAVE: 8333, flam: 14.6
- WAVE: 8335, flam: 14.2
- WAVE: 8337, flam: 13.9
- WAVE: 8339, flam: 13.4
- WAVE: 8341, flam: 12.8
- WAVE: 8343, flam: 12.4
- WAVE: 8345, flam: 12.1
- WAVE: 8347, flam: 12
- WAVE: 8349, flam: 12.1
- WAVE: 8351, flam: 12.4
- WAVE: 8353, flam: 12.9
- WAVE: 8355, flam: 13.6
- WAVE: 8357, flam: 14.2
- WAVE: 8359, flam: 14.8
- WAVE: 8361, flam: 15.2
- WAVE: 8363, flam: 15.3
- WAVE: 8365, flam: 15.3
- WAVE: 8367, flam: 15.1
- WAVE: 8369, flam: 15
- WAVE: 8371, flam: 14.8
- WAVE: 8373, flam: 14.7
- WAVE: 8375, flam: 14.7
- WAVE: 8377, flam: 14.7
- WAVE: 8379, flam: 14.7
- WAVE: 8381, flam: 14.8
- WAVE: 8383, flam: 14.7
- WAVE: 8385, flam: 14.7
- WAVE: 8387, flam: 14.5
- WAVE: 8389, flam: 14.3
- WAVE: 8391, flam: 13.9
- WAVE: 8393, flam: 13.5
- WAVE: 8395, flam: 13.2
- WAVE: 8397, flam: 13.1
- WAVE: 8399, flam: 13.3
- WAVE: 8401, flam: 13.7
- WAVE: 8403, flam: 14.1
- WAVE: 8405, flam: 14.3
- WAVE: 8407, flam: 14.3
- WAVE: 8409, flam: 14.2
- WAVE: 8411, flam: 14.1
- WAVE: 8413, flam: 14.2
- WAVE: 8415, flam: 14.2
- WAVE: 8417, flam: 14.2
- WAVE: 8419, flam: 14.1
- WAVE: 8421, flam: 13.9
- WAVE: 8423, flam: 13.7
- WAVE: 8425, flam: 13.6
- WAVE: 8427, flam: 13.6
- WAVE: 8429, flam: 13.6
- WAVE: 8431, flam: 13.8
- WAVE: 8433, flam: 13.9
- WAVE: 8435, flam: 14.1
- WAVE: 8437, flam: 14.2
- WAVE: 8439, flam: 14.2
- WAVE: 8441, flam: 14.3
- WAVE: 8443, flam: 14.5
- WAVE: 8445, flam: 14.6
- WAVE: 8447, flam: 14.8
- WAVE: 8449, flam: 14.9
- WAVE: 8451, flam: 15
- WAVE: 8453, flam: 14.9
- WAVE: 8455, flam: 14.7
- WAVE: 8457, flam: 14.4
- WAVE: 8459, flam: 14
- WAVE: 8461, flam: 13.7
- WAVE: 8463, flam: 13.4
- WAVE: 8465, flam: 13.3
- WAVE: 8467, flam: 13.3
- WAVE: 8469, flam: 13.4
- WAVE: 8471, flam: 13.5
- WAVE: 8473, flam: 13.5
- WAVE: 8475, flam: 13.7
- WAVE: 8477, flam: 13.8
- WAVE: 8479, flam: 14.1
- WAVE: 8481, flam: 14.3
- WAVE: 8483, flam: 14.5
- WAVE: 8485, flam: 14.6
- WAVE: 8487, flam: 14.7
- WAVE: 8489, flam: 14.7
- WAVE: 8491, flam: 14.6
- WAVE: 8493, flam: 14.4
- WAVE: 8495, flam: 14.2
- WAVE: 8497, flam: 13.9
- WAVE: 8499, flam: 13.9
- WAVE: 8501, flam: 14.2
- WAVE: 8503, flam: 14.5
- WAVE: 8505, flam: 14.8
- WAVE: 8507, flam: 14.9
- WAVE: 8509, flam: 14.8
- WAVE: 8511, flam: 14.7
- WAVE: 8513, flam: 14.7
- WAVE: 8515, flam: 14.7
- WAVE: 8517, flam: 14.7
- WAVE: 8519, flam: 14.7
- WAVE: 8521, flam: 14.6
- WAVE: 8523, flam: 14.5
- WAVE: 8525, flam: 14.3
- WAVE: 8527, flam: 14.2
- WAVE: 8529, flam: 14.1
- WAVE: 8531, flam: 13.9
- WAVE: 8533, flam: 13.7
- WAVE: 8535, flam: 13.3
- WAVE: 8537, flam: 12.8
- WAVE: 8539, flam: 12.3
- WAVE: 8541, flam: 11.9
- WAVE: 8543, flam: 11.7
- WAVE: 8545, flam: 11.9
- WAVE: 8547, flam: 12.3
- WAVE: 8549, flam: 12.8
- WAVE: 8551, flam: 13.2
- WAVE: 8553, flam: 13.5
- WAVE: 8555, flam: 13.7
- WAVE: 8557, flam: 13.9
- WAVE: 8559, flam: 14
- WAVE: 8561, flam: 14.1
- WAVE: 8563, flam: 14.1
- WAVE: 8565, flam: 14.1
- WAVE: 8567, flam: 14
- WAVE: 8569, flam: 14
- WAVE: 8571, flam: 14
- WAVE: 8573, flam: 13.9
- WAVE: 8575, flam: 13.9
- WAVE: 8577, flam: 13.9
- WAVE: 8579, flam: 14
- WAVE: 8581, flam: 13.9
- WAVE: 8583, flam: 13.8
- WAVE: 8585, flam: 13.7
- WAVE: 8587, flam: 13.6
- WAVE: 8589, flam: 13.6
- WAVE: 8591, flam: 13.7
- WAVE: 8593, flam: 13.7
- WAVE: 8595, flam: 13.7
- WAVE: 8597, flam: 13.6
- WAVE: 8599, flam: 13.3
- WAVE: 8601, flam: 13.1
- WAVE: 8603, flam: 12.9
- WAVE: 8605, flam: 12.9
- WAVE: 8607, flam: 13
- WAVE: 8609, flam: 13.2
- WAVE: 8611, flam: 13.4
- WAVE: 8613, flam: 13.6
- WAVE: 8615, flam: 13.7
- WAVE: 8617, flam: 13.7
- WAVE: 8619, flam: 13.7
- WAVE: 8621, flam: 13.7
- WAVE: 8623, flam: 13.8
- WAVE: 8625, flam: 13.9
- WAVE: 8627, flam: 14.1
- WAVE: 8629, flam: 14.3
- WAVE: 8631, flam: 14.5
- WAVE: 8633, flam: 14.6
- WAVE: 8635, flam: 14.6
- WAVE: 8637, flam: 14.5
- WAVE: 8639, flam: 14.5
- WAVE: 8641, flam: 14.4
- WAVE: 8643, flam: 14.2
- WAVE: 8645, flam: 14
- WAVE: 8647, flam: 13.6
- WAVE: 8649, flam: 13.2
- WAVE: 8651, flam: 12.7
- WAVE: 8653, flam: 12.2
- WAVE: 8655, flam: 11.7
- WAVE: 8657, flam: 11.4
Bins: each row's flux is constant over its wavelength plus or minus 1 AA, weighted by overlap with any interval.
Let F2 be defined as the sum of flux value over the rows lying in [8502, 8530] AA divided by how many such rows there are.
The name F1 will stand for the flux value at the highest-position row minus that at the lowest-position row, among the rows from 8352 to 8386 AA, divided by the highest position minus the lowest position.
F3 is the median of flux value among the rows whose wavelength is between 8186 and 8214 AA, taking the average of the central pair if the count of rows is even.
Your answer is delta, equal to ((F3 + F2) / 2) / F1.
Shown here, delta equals 261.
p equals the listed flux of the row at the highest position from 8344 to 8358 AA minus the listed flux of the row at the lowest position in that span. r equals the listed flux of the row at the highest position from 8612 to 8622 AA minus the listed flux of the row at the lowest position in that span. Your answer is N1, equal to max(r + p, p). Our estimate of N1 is 2.2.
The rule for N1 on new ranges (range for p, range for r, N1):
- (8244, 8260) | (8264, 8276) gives 0.5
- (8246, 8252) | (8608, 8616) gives 0.7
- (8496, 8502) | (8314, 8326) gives 0.7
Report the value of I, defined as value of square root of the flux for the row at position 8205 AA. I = 3.86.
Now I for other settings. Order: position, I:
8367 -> 3.89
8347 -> 3.46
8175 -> 3.87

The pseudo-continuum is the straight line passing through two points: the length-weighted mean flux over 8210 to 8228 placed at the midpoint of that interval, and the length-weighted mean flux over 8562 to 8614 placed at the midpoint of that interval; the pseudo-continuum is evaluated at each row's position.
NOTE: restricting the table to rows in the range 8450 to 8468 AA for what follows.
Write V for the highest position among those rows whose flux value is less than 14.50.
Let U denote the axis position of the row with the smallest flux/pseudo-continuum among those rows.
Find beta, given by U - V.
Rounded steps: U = 8465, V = 8467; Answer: -2 AA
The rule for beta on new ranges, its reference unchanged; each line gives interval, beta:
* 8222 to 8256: -24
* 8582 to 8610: -6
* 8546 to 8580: -32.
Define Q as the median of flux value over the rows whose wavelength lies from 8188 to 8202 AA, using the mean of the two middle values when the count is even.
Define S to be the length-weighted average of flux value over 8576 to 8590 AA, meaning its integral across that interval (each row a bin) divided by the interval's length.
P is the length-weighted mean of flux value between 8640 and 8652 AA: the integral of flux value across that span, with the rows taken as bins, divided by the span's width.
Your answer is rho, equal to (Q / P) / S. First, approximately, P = 13.7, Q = 14.7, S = 13.8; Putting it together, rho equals 0.0779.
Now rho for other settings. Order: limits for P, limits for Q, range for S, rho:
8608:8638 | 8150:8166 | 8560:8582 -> 0.0779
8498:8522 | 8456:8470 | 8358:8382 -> 0.0615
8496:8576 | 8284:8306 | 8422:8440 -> 0.0762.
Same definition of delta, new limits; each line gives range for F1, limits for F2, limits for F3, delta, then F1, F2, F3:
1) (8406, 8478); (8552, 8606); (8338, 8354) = -1829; -0.01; 13.73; 12.40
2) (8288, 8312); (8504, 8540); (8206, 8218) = 3174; 0.00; 14.21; 14.65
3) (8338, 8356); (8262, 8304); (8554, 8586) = 1139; 0.01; 14.52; 13.95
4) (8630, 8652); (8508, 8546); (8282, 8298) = -156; -0.09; 13.76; 14.25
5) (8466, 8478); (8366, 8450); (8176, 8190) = 294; 0.05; 14.21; 15.20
